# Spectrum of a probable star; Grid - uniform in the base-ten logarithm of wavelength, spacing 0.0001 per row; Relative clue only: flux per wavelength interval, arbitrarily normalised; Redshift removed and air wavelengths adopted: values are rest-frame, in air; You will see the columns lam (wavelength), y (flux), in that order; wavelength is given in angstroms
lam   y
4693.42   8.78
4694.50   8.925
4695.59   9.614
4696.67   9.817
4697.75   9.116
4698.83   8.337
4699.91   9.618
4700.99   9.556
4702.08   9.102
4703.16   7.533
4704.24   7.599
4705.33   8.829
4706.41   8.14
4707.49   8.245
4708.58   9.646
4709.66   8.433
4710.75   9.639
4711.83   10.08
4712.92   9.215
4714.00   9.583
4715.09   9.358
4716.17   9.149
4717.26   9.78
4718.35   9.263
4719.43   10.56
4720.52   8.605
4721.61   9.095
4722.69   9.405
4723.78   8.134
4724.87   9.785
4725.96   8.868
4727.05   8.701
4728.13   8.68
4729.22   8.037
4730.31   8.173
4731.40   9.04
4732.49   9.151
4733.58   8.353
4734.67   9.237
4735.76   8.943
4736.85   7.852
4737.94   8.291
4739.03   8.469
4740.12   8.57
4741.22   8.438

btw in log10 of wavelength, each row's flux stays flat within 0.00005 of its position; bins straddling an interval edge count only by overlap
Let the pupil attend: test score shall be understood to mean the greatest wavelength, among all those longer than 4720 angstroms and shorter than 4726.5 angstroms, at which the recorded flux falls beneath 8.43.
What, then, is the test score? 4723.78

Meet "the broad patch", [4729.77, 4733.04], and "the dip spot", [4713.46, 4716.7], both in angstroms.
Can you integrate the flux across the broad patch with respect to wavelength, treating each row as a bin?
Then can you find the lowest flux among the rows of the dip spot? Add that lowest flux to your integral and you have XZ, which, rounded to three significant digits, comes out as 37.9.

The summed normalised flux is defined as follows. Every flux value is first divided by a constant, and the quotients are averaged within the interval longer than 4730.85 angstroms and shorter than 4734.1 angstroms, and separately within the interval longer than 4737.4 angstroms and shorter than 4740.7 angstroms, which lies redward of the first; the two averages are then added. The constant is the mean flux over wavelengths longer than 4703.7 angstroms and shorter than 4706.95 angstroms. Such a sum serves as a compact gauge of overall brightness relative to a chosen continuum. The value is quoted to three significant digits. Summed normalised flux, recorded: 2.11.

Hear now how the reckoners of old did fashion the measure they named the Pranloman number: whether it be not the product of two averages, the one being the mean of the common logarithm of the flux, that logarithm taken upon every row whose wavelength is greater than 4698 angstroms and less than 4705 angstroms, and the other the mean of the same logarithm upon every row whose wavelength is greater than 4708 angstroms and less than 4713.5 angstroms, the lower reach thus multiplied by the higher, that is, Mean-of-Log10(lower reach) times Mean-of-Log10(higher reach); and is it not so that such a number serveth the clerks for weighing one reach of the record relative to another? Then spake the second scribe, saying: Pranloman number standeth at 0.908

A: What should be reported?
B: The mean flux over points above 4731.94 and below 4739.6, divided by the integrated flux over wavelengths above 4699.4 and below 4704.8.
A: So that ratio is 0.18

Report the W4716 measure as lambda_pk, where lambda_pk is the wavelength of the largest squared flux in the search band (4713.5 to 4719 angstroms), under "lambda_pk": 4717.26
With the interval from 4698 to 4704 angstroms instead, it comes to 4699.91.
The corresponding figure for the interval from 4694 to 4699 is 4696.67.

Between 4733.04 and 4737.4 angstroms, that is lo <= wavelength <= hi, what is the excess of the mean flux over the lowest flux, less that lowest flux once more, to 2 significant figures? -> -7.1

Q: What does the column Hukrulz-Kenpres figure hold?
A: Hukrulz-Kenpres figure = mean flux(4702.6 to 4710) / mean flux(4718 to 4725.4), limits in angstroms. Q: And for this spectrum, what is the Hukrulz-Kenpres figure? 0.90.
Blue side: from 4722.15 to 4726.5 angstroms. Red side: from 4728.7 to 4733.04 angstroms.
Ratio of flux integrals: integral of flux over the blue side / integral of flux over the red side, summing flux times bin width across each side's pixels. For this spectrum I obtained 1.05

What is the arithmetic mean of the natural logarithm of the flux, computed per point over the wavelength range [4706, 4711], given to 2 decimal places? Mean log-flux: 2.17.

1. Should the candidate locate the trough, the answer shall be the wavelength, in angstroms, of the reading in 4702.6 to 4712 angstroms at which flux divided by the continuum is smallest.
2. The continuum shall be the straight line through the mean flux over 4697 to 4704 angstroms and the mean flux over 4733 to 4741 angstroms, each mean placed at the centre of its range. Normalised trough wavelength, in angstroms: 4703.16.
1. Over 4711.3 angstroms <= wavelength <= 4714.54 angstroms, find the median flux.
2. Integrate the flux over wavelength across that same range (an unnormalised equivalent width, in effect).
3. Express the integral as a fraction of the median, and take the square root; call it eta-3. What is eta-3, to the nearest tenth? 1.8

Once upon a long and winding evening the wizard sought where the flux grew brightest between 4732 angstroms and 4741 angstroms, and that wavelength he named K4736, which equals 4734.67 angstroms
